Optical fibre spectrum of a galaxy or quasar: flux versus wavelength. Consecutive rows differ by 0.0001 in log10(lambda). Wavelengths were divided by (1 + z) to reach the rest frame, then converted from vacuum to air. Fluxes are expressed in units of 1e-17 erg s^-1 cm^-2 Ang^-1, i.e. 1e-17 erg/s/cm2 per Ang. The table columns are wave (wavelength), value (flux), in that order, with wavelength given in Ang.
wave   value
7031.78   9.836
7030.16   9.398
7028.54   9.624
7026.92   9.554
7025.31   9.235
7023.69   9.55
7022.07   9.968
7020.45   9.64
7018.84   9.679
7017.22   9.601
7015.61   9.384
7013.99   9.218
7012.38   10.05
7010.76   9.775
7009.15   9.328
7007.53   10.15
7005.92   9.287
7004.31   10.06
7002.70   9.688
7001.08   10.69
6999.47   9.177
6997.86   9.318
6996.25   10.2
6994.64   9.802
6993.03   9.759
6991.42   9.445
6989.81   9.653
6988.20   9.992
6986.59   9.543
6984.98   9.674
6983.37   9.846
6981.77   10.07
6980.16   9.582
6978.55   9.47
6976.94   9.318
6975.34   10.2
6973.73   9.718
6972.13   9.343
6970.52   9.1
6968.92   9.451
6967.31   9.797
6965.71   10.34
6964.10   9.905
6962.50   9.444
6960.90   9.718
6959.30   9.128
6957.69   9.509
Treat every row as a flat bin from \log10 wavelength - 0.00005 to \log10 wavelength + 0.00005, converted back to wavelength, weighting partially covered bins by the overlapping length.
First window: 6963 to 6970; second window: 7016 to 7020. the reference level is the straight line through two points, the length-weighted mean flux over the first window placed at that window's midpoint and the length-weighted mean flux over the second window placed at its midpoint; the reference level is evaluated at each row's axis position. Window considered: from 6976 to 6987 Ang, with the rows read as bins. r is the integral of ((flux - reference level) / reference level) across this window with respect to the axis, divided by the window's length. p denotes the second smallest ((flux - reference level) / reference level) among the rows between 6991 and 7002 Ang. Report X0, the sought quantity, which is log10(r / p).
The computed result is -0.5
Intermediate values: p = -0.0401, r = -0.012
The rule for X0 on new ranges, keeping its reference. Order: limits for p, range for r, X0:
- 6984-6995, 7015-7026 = -0.8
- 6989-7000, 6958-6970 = -0.4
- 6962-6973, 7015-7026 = -1.1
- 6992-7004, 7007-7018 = -1.2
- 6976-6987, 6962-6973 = -0.2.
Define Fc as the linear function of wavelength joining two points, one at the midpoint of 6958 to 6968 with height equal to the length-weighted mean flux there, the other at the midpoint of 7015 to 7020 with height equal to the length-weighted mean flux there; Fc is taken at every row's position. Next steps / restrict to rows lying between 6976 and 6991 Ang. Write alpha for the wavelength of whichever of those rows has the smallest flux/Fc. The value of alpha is 6976.94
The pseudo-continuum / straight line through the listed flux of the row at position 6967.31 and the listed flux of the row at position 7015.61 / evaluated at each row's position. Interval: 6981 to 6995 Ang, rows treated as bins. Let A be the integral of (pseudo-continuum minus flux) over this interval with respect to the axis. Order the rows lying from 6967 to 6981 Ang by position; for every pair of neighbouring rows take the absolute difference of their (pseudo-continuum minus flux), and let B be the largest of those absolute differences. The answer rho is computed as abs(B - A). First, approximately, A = -1.8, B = 0.87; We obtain 2.7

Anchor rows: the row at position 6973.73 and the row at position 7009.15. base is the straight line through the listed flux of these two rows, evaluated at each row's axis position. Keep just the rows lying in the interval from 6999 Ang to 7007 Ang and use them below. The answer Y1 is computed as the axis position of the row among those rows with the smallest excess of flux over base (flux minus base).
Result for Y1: 6999.47 Ang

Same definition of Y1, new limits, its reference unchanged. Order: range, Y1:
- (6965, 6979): 6970.52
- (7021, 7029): 7025.31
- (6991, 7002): 6999.47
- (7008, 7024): 7013.99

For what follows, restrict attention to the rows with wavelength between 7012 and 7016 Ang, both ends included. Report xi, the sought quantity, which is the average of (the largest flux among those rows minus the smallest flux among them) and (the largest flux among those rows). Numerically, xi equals 5.44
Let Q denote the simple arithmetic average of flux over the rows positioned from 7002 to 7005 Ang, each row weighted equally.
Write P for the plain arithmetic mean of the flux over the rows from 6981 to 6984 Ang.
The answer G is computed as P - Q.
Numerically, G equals 0.08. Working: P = 10.0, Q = 9.9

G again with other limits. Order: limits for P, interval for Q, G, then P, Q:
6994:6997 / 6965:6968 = -0.07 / 10.0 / 10.1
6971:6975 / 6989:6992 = -0.02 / 9.5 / 9.5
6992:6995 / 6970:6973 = 0.56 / 9.8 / 9.2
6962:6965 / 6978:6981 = 0.15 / 9.7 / 9.5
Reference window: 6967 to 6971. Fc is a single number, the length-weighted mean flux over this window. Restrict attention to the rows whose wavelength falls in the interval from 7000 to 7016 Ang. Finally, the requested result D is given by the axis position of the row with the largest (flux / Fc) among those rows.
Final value 7001.08 Ang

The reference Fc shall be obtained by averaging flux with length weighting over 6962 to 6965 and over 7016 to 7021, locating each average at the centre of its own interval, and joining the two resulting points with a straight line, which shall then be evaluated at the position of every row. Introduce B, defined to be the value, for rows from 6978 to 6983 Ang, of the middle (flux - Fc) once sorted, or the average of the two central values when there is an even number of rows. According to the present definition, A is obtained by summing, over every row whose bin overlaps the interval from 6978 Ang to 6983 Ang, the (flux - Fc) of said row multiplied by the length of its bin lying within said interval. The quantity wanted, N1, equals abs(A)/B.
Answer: -2.2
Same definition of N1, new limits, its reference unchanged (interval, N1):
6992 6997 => 8.5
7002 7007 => 7.9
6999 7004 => 39.9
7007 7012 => 4.1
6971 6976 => 0.8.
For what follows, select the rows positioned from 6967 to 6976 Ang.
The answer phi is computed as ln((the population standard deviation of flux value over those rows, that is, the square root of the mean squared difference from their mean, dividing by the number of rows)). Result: -1.0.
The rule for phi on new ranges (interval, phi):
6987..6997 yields -1.4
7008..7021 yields -1.4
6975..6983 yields -1.1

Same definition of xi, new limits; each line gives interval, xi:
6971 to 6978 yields 5.54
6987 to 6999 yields 5.54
